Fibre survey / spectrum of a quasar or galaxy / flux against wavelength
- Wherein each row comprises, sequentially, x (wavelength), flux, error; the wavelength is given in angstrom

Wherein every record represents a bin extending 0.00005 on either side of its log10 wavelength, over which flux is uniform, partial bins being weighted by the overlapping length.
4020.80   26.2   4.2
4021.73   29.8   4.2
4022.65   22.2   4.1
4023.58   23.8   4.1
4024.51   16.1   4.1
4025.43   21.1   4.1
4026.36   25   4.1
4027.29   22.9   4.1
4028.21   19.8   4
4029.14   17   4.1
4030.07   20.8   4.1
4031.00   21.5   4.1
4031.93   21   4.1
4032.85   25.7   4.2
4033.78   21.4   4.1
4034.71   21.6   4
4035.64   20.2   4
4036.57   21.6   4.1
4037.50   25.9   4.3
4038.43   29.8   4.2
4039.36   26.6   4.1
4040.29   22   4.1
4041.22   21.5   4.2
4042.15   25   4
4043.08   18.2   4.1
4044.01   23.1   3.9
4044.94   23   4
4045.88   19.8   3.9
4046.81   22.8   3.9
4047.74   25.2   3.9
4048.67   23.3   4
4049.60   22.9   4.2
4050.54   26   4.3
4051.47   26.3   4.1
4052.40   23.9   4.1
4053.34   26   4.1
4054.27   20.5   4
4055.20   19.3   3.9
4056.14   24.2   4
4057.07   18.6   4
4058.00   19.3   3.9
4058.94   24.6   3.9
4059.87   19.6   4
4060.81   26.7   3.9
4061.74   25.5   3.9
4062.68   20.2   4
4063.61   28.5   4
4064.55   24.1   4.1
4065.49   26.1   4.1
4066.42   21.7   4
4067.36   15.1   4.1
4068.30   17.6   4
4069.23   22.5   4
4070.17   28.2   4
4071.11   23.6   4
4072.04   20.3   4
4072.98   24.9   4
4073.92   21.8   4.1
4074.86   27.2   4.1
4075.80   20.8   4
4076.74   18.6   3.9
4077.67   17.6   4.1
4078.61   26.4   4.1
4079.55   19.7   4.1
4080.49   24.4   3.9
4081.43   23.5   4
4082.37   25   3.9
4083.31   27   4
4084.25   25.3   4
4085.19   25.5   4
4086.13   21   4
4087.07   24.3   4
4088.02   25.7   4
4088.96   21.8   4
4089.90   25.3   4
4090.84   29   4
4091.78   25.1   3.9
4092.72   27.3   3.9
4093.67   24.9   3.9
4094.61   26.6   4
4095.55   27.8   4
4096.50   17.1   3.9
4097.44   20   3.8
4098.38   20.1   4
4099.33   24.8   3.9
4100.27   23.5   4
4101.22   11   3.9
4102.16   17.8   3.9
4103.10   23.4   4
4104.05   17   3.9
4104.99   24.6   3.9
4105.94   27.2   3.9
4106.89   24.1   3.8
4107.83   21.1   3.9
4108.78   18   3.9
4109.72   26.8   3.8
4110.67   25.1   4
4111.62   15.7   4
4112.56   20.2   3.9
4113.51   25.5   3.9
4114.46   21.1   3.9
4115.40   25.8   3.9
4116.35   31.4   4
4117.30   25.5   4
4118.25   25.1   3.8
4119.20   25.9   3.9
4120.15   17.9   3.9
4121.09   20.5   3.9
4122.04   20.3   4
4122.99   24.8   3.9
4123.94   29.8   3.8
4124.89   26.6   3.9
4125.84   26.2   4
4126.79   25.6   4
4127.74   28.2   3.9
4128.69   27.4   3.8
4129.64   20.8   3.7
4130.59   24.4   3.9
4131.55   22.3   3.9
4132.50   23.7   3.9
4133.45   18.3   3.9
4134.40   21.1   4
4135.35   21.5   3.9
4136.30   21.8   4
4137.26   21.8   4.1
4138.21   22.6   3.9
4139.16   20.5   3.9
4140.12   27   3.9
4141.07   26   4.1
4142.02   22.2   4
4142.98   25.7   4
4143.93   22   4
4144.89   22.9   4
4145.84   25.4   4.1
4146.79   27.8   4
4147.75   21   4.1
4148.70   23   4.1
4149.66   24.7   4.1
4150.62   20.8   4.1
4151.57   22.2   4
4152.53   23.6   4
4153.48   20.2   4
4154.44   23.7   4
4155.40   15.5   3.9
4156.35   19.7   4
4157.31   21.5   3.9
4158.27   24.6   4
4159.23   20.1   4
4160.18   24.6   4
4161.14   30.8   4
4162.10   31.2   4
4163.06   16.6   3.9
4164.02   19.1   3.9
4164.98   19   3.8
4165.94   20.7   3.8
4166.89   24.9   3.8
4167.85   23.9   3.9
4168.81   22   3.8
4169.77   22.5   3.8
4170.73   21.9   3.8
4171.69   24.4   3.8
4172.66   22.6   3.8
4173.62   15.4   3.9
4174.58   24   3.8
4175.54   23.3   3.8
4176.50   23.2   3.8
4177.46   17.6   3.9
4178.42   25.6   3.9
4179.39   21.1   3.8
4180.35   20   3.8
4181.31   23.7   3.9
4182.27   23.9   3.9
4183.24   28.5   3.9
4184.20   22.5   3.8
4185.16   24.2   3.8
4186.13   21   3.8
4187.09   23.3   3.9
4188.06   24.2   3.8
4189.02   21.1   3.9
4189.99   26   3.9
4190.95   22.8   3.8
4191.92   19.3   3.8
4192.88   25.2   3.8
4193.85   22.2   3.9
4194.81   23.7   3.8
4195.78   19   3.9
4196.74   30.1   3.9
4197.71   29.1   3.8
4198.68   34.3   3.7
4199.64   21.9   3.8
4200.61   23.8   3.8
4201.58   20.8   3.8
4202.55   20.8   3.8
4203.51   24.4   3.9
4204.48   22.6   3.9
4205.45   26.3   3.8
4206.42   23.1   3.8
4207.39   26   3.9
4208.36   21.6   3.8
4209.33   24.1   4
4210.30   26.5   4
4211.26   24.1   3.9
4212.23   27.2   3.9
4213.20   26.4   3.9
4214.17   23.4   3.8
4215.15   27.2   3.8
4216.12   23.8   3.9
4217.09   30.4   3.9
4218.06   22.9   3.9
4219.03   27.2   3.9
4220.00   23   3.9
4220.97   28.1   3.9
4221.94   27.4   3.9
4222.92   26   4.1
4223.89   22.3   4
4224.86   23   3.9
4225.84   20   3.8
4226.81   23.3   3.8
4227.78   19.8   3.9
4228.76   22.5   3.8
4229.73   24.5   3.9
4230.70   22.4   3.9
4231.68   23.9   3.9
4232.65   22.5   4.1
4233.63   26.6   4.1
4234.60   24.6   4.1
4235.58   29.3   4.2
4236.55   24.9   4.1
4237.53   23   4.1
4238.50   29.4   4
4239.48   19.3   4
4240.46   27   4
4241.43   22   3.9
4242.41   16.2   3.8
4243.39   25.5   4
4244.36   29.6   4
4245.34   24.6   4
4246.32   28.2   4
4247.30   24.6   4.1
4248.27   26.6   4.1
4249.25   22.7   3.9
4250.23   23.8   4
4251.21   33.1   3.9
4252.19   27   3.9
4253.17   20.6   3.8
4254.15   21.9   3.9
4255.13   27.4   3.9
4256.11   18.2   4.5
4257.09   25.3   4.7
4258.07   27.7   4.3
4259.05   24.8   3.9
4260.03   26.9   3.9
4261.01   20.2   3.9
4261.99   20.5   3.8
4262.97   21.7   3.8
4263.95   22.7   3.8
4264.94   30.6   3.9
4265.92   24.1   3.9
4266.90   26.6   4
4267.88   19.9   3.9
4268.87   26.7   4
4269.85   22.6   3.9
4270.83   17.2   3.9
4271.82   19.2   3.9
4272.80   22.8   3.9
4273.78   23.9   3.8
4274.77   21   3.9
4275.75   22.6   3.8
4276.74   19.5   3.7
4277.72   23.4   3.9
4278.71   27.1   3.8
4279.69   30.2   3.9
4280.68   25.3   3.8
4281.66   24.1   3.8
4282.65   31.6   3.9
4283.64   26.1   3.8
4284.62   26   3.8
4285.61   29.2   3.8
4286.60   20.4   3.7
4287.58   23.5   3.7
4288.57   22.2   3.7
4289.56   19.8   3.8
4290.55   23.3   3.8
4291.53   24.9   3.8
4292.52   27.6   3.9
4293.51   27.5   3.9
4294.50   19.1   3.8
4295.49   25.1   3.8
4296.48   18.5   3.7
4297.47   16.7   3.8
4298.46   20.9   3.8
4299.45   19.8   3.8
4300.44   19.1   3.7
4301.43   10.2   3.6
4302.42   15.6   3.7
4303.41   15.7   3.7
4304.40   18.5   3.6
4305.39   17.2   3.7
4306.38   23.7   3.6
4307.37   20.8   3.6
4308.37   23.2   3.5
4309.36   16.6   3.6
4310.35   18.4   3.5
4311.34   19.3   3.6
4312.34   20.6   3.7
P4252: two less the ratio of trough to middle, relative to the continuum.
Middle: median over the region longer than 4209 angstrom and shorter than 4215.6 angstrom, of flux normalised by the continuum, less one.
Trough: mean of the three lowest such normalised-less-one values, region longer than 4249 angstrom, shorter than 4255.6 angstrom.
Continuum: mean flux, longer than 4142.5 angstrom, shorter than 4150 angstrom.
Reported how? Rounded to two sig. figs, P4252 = 3.0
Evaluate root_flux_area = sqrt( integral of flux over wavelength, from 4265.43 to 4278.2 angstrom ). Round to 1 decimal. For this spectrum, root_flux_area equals 16.9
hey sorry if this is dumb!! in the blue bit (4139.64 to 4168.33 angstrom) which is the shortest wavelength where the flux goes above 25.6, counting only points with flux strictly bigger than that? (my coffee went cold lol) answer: 4140.12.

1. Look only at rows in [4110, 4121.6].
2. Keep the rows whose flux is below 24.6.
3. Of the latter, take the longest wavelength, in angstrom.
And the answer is 4121.09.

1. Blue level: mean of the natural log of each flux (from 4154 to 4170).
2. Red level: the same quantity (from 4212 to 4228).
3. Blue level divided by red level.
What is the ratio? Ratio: 0.965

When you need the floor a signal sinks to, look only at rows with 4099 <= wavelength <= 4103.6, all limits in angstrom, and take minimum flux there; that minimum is 11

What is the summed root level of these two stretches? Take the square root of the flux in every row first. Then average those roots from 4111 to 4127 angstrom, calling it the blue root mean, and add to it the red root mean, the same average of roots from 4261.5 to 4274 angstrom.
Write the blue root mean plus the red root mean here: 9.66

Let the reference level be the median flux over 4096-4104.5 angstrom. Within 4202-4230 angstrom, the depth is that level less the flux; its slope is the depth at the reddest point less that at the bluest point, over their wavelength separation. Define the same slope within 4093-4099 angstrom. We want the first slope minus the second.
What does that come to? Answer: -1.2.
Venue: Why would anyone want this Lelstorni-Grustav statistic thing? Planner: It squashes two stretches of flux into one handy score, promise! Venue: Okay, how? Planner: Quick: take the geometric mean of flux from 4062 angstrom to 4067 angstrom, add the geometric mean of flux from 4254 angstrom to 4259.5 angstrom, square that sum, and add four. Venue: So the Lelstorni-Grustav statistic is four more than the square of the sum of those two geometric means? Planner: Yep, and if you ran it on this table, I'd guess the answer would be 2299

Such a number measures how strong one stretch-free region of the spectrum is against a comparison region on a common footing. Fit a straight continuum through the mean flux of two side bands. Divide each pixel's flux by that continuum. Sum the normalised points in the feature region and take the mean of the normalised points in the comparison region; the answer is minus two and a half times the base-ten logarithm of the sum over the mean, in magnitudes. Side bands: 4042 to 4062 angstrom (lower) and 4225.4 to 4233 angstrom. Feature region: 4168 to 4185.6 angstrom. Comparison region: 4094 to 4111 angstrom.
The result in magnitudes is -3.18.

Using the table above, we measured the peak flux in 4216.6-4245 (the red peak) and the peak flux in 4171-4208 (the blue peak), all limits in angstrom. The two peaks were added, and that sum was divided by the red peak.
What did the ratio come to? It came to 2.13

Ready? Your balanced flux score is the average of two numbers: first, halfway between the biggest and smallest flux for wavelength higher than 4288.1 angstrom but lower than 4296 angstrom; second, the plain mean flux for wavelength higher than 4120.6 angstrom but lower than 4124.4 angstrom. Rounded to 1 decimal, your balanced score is 23.6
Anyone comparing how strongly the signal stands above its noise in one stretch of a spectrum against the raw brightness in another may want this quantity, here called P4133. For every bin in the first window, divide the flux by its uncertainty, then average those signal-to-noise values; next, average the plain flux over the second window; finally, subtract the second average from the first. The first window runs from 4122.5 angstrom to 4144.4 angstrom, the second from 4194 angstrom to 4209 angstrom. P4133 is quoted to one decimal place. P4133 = -18.4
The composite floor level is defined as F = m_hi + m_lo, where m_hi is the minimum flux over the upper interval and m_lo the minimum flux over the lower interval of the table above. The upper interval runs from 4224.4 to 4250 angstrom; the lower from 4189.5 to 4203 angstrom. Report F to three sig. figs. 35.2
